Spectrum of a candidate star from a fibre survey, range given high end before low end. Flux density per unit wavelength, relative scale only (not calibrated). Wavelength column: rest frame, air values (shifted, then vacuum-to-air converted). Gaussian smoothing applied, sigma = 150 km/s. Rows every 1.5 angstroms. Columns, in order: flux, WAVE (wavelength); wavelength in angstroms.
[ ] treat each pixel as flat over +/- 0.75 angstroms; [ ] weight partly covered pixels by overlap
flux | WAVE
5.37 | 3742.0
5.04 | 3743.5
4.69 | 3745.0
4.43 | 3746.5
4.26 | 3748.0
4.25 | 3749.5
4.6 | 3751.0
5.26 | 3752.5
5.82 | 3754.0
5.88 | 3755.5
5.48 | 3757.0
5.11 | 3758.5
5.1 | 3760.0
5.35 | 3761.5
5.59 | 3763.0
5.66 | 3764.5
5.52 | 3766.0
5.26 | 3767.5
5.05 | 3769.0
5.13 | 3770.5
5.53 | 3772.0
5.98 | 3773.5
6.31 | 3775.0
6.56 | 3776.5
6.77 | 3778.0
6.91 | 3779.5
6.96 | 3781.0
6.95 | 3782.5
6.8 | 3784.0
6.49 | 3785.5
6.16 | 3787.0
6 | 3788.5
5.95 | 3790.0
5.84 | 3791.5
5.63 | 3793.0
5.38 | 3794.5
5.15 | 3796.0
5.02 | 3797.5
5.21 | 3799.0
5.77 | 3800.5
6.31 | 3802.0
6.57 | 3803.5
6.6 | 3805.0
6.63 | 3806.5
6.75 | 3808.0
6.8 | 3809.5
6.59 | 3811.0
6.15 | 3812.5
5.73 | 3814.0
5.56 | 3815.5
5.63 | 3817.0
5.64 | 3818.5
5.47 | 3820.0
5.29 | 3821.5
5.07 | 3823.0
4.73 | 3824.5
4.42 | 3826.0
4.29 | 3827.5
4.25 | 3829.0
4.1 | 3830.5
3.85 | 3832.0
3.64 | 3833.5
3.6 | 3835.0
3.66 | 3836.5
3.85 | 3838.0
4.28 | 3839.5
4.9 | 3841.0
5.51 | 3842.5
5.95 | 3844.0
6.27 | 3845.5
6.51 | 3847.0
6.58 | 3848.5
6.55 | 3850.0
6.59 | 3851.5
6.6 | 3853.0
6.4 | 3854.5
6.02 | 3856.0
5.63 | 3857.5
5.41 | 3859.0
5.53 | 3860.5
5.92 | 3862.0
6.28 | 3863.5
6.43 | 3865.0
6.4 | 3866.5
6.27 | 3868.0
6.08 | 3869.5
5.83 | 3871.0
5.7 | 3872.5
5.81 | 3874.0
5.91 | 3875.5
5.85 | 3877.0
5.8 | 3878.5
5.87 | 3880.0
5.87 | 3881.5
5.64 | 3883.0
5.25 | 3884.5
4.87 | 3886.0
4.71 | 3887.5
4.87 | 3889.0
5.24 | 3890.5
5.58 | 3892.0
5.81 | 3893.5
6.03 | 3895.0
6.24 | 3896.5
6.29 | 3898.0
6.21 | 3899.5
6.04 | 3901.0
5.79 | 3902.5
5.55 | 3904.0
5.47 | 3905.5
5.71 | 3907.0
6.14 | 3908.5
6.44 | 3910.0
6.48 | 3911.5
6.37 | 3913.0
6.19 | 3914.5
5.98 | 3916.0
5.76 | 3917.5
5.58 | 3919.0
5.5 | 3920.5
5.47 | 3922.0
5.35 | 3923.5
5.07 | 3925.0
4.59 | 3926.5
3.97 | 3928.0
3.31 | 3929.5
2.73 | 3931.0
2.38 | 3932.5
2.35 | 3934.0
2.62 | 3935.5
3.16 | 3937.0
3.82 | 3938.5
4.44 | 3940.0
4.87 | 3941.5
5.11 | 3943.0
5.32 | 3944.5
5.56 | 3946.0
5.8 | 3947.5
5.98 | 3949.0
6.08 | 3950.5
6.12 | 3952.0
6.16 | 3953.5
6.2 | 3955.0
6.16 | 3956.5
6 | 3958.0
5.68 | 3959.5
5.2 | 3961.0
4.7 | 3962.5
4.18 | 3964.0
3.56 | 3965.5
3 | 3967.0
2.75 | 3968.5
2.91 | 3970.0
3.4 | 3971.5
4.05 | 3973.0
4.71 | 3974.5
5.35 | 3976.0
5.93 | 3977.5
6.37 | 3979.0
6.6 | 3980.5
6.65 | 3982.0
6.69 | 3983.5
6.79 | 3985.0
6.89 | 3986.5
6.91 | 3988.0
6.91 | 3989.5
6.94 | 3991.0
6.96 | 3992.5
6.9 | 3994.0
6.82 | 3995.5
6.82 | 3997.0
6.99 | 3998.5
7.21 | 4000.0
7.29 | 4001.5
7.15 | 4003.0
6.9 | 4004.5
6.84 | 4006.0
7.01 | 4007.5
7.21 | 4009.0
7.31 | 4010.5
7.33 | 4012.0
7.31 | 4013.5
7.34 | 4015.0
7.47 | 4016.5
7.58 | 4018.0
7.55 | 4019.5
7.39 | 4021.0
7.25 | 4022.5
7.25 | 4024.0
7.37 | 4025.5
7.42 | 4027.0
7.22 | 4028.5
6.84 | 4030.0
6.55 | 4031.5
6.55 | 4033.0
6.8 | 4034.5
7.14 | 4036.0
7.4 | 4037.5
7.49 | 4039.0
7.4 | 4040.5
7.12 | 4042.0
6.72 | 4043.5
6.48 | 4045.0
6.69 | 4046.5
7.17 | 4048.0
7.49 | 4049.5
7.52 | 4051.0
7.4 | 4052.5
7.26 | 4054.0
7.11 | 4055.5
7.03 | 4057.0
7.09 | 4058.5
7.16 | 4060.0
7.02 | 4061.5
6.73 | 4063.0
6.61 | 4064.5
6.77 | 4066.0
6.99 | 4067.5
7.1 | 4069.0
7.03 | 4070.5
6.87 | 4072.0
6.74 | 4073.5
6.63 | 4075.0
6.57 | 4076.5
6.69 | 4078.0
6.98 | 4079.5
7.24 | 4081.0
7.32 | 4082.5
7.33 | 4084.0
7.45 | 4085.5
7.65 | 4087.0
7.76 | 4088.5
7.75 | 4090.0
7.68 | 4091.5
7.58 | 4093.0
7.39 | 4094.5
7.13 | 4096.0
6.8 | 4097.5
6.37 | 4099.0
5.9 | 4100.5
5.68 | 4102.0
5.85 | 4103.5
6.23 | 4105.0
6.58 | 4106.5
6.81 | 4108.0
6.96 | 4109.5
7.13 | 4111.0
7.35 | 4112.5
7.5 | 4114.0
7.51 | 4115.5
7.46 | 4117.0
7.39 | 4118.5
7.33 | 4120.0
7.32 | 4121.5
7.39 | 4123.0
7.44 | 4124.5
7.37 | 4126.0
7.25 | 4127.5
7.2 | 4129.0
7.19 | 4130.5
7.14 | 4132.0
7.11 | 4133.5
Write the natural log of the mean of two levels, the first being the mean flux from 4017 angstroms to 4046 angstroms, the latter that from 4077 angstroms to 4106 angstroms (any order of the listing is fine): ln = 1.95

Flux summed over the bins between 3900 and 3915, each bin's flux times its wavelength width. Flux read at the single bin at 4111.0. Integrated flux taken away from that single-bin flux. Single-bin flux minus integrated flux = -83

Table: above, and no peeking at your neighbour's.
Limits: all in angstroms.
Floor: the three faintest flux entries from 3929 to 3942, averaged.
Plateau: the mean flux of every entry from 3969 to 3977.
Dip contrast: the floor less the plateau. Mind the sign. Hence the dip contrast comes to -1.6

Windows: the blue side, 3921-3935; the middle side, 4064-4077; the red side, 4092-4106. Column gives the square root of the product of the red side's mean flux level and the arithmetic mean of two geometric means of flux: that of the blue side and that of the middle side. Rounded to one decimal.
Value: 5.9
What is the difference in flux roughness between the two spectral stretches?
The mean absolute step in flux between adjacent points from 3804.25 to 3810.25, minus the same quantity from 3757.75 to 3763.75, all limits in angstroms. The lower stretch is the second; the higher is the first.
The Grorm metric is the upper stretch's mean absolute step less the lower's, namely -0.10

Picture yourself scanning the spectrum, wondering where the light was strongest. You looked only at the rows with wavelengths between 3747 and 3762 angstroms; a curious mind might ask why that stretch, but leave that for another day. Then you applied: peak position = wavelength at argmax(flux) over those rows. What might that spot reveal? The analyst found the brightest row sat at 3755.5 angstroms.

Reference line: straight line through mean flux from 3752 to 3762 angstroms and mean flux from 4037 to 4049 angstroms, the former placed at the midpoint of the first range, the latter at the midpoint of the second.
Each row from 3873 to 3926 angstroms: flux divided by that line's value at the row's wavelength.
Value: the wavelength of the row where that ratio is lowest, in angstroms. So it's 3887.5 angstroms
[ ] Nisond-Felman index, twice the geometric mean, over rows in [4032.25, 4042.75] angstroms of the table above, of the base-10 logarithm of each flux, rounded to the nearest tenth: 1.7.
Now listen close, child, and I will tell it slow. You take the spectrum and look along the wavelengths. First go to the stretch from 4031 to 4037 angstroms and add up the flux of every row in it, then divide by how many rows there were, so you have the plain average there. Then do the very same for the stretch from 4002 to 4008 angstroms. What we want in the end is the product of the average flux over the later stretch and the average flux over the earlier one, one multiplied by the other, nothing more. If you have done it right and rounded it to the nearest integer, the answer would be 47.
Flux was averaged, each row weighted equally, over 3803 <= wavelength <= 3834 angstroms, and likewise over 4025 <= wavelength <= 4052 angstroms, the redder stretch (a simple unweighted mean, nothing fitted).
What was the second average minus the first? 1.7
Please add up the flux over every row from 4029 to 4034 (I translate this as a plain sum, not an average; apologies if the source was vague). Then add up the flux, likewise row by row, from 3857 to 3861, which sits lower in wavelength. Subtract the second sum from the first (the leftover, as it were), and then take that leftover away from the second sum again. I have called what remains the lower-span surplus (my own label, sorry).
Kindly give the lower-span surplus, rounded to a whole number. 13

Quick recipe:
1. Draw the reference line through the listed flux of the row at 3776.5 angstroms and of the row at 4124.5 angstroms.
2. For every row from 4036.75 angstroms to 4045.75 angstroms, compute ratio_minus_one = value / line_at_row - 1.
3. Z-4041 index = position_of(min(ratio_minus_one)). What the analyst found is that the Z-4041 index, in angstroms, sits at 4045.0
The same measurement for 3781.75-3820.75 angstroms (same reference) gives 3797.5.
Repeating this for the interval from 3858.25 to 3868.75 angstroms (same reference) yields 3859.0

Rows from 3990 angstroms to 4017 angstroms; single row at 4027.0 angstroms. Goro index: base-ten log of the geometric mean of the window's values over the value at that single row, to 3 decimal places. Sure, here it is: -0.019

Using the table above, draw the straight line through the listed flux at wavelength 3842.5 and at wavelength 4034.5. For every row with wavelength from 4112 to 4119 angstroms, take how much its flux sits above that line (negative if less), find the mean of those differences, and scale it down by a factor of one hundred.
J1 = 0.0010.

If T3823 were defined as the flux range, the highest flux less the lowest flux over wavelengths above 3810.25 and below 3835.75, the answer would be 3.0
